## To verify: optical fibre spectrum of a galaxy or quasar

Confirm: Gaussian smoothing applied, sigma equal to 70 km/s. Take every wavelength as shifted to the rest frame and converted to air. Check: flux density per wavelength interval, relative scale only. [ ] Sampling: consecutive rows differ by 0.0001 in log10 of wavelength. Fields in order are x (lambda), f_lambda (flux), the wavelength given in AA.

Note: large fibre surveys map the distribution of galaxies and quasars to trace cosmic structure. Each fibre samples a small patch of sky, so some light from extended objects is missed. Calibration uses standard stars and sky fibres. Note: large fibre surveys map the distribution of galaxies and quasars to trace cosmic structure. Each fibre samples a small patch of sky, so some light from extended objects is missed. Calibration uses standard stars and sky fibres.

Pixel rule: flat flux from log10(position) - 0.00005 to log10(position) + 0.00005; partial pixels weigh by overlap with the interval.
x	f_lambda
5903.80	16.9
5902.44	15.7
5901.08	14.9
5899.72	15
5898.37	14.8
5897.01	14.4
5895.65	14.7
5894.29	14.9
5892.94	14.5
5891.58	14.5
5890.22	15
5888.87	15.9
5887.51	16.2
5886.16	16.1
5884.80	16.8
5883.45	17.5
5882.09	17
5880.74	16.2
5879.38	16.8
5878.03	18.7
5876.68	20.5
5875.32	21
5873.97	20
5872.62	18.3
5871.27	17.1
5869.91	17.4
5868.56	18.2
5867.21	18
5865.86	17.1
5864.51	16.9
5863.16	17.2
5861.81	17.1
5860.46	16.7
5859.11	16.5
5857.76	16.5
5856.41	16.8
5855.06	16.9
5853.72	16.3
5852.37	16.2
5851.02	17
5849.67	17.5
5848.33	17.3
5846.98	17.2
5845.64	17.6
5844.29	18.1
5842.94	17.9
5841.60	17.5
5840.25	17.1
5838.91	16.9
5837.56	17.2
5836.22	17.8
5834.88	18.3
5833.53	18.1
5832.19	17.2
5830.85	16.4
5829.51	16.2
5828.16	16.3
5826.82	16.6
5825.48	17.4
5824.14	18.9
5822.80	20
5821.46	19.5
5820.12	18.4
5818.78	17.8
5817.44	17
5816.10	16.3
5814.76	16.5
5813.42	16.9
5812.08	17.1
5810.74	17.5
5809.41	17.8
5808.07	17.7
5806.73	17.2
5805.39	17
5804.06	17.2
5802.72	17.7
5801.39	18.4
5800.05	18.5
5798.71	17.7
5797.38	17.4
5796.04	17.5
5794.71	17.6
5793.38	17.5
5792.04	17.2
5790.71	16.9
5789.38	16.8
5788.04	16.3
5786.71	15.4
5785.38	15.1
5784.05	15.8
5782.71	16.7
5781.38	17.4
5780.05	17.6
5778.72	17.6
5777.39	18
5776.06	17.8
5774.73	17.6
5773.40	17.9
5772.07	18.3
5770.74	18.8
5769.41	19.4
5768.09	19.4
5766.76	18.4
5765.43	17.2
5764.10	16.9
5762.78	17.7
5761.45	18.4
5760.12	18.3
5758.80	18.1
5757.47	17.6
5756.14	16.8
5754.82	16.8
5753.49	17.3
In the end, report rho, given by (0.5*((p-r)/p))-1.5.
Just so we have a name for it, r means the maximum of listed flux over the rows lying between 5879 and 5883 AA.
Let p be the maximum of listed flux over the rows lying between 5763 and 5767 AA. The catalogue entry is -1.46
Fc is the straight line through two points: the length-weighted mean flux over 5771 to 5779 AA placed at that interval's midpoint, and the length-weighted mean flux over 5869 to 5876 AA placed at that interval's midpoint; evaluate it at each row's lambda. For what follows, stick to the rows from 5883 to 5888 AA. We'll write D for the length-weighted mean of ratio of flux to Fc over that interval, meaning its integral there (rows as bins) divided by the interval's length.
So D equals 0.88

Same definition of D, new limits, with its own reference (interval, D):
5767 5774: 1.05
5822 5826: 1.03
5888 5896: 0.79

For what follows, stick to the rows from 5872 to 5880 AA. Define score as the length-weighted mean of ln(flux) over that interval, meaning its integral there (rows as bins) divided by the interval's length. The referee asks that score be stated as 2.96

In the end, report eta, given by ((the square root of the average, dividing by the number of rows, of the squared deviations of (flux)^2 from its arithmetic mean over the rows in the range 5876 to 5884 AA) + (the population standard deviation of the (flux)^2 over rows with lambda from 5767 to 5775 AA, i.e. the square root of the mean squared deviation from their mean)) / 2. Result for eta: 39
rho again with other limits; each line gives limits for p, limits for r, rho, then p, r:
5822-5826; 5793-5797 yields -1.44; 20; 17.6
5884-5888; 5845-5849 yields -1.52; 16.8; 17.6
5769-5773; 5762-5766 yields -1.46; 19.4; 17.7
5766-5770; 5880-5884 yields -1.45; 19.4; 17.5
